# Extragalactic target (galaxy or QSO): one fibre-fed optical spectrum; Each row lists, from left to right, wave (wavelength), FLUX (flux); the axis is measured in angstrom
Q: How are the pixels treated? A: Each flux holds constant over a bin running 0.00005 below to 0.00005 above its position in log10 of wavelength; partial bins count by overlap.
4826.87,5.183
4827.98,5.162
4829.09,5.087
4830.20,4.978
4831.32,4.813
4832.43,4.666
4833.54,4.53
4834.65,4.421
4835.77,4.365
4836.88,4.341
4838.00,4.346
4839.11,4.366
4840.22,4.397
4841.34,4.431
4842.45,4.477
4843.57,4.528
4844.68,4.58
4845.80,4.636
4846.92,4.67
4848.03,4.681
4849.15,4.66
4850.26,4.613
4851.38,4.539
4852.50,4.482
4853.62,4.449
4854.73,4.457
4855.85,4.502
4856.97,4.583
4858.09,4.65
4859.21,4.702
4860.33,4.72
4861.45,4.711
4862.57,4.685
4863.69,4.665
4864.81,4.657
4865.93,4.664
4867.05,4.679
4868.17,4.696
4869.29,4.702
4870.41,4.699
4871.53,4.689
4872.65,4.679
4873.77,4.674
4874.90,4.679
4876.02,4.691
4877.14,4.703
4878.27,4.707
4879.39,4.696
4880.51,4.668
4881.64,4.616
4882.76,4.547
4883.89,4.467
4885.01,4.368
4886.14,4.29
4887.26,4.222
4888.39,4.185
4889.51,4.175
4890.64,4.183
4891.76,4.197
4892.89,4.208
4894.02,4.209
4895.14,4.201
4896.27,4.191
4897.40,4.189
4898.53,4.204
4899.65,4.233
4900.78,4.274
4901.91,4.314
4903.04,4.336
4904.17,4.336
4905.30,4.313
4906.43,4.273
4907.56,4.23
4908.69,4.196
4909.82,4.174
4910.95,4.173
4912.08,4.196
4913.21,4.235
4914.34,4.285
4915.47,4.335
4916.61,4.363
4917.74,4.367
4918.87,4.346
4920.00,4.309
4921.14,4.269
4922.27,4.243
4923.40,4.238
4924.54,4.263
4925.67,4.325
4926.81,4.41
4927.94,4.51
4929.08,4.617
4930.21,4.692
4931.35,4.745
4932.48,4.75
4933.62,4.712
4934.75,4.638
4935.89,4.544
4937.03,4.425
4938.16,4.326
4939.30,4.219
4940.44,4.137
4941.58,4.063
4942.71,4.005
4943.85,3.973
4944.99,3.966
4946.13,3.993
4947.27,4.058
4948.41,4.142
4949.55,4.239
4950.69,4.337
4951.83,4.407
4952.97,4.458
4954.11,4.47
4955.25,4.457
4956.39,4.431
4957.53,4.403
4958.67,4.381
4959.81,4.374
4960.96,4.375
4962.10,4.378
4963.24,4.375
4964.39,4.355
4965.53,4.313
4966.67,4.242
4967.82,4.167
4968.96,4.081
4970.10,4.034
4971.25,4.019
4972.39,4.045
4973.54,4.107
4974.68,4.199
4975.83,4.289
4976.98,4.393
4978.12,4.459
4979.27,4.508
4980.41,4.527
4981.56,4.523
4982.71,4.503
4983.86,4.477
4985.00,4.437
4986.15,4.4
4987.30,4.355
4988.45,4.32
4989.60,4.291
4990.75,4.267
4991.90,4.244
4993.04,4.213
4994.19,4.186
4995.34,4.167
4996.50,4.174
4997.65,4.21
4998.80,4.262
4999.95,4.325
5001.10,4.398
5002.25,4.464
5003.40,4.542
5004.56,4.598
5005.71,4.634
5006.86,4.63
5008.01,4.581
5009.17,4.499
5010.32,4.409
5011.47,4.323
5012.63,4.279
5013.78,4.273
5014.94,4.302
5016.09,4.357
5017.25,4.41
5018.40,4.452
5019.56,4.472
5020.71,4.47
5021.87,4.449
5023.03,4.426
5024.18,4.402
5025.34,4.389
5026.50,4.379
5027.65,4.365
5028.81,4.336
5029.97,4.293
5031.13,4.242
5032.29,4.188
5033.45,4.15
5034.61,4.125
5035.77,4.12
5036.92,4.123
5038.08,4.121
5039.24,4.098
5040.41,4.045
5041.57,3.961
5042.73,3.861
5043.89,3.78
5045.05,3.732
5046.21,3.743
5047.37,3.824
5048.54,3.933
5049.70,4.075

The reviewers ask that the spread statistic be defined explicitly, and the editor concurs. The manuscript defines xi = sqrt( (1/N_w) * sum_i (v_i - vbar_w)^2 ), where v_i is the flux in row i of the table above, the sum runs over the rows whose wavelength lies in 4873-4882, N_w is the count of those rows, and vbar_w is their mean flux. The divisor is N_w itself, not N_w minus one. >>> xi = 0.027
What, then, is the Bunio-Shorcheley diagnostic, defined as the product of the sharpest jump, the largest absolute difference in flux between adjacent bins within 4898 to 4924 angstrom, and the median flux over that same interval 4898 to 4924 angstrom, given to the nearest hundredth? 0.21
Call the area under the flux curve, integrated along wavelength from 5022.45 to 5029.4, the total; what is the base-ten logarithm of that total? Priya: 1.48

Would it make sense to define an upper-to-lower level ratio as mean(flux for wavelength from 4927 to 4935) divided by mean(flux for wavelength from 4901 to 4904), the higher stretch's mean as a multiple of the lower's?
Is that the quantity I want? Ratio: 1.08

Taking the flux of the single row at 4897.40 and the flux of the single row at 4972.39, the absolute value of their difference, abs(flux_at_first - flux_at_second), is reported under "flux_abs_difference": 0.14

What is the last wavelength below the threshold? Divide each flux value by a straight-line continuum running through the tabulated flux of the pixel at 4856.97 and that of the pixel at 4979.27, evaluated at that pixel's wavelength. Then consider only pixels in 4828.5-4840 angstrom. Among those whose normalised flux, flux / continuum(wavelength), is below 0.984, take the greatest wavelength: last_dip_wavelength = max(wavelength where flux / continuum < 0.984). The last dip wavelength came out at 4839.11 angstrom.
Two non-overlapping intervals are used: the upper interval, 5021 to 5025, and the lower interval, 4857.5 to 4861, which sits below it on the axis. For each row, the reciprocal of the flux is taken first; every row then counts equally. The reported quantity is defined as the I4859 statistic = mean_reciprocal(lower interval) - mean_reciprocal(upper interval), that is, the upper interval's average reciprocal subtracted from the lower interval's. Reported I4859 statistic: -0.013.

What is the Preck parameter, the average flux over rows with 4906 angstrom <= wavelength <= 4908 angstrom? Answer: 4.25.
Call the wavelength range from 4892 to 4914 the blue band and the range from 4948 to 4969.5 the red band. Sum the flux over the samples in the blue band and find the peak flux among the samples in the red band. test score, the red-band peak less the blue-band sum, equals -76.0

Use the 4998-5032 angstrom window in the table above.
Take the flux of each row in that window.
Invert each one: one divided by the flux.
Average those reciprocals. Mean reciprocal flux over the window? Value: 0.227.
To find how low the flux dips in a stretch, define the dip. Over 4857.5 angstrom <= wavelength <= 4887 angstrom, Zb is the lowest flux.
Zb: 4.29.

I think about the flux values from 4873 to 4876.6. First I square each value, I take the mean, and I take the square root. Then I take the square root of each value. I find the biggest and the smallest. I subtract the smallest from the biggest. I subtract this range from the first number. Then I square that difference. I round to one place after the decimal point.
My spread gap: 21.9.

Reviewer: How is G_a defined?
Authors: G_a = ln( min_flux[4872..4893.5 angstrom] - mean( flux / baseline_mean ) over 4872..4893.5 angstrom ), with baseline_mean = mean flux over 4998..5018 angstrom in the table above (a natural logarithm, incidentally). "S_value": 1.15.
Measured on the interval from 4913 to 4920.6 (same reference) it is 1.18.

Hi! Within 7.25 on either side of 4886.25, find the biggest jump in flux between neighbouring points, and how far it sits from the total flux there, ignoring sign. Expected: 57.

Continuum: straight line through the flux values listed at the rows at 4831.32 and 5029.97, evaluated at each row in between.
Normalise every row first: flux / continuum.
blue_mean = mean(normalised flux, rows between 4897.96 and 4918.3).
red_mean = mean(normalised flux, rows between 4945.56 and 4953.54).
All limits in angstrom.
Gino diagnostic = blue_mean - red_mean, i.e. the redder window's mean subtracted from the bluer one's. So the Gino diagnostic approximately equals -0.014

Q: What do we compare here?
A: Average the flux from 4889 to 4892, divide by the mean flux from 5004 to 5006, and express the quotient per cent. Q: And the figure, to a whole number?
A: 91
